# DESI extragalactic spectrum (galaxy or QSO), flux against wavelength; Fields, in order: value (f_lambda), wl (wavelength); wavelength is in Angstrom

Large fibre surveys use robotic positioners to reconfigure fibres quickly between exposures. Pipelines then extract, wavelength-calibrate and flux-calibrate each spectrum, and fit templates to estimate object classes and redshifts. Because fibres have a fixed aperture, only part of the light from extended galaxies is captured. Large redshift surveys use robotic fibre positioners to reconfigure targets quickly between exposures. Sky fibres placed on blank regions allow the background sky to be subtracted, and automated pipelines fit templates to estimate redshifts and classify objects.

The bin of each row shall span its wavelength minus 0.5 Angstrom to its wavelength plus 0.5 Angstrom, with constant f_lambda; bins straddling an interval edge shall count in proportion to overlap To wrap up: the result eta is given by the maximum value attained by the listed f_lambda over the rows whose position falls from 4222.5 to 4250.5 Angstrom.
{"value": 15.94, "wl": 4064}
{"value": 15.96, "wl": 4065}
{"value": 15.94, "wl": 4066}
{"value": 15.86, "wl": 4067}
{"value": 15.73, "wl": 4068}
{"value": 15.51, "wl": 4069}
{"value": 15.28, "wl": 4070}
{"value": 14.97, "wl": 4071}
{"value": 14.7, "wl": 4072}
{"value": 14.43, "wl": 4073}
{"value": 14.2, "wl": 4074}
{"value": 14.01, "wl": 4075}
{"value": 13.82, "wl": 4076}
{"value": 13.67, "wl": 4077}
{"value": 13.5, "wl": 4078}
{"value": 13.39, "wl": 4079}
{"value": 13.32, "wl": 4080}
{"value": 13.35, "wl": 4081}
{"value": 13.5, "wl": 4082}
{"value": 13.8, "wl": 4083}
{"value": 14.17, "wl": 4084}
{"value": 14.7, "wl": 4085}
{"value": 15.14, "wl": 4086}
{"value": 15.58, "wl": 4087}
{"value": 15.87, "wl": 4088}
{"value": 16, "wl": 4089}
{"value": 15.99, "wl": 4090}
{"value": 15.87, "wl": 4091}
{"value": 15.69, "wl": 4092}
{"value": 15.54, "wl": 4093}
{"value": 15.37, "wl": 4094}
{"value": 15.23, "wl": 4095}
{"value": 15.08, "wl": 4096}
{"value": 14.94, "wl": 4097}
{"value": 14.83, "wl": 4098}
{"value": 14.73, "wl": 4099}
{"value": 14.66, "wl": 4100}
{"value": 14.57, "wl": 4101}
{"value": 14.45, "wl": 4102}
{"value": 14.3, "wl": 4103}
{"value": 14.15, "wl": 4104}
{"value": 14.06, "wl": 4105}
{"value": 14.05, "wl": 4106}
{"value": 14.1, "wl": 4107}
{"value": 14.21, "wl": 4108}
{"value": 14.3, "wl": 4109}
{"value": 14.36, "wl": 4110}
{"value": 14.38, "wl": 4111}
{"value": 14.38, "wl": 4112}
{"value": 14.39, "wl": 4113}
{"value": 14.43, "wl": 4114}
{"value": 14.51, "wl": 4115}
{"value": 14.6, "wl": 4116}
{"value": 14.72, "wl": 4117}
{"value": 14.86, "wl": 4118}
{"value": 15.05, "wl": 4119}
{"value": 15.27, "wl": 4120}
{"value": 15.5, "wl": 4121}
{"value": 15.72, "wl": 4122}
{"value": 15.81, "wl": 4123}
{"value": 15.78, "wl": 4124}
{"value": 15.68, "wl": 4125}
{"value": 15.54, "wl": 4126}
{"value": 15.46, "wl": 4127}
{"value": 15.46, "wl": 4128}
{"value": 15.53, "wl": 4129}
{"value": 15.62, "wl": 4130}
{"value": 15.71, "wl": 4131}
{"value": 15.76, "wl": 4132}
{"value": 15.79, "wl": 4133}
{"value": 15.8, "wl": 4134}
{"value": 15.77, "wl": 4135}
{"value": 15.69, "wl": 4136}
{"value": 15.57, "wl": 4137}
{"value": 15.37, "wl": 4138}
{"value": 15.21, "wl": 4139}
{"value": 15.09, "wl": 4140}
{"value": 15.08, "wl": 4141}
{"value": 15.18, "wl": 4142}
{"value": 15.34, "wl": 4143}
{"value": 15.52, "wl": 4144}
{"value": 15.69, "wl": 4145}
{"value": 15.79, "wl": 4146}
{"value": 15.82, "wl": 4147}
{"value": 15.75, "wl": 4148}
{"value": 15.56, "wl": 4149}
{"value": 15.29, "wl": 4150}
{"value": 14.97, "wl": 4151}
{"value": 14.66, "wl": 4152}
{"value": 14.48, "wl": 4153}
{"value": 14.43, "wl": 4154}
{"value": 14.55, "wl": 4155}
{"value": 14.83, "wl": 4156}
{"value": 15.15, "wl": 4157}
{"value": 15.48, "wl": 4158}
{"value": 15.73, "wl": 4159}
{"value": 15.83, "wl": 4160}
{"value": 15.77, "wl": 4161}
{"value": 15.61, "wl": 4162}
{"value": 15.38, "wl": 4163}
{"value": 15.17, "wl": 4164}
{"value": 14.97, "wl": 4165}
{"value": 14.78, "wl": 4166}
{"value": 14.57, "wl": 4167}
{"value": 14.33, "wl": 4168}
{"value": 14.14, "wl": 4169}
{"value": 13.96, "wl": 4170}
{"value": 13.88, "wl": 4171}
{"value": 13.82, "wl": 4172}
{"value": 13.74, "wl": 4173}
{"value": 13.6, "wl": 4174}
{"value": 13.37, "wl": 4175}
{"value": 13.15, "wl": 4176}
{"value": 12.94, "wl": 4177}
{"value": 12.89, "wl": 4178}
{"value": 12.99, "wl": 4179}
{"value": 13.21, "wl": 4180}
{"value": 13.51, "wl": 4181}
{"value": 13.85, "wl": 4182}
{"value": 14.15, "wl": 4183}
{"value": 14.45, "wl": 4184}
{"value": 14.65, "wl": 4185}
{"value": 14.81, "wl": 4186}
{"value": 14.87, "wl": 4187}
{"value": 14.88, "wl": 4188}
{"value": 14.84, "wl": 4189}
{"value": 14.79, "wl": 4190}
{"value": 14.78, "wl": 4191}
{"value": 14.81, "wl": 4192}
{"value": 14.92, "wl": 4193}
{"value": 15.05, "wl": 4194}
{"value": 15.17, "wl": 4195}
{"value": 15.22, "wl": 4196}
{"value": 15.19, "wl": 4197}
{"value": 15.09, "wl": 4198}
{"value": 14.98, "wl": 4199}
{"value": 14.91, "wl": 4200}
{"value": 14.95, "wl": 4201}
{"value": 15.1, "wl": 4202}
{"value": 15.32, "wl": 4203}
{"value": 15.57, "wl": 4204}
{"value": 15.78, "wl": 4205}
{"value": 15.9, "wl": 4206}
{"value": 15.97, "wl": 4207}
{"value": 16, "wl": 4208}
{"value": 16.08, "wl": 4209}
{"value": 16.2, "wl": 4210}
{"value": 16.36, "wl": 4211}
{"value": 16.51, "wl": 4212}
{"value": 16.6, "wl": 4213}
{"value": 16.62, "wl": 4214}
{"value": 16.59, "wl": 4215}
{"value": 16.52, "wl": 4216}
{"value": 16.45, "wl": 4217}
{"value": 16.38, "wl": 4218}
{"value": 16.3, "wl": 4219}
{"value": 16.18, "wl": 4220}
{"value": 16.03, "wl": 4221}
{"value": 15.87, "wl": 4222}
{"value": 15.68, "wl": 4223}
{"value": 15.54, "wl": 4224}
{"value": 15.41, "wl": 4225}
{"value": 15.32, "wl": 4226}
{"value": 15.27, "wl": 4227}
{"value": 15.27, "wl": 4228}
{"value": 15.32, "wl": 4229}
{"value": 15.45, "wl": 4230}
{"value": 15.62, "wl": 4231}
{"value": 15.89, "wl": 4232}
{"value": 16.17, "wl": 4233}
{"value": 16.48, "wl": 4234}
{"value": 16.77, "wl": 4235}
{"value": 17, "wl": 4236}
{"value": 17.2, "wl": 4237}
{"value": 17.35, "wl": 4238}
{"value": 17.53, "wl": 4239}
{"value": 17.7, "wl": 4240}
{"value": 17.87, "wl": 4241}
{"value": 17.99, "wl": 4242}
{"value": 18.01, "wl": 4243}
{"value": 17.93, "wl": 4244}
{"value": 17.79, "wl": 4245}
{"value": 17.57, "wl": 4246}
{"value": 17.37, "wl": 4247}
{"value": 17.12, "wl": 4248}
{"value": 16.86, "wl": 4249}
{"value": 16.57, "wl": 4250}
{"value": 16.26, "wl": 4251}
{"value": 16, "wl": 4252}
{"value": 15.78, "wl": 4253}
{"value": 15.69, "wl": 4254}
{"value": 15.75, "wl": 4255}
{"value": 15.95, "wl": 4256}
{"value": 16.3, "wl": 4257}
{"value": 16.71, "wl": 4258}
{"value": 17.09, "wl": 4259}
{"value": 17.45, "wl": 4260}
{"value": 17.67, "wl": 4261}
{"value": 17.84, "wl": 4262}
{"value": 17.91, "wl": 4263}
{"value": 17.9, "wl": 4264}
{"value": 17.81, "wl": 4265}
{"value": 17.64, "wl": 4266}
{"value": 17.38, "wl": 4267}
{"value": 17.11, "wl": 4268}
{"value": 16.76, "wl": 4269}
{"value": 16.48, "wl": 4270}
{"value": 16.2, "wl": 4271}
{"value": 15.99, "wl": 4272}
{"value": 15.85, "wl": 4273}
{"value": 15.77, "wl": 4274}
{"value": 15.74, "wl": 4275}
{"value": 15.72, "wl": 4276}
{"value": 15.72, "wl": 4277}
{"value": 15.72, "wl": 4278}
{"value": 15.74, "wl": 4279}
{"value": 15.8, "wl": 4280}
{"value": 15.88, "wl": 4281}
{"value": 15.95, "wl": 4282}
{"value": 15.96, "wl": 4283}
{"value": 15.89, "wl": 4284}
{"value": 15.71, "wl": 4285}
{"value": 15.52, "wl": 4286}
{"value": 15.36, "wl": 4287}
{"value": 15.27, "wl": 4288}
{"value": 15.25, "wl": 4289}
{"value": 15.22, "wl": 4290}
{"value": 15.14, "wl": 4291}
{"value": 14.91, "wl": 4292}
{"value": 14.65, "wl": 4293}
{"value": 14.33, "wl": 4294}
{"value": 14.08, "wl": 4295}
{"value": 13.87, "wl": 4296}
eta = 18.01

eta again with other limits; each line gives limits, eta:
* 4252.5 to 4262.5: 17.84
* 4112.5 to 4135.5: 15.81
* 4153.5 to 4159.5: 15.73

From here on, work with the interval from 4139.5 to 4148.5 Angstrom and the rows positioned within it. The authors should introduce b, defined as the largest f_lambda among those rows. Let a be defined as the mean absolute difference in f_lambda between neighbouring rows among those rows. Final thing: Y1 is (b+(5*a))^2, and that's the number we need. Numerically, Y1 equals 267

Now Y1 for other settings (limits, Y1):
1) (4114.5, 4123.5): 276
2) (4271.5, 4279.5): 262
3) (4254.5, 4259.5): 352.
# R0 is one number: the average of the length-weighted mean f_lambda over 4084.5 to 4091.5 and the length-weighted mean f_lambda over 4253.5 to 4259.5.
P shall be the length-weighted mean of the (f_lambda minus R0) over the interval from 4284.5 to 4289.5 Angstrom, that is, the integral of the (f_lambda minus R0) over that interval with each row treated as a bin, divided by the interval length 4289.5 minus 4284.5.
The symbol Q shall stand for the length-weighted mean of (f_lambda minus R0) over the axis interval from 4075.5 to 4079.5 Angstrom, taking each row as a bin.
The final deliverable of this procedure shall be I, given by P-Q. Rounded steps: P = -0.5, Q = -2.3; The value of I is 1.8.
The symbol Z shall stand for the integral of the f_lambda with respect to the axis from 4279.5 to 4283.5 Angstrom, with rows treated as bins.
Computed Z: 64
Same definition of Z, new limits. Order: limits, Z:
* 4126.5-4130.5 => 62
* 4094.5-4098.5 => 60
